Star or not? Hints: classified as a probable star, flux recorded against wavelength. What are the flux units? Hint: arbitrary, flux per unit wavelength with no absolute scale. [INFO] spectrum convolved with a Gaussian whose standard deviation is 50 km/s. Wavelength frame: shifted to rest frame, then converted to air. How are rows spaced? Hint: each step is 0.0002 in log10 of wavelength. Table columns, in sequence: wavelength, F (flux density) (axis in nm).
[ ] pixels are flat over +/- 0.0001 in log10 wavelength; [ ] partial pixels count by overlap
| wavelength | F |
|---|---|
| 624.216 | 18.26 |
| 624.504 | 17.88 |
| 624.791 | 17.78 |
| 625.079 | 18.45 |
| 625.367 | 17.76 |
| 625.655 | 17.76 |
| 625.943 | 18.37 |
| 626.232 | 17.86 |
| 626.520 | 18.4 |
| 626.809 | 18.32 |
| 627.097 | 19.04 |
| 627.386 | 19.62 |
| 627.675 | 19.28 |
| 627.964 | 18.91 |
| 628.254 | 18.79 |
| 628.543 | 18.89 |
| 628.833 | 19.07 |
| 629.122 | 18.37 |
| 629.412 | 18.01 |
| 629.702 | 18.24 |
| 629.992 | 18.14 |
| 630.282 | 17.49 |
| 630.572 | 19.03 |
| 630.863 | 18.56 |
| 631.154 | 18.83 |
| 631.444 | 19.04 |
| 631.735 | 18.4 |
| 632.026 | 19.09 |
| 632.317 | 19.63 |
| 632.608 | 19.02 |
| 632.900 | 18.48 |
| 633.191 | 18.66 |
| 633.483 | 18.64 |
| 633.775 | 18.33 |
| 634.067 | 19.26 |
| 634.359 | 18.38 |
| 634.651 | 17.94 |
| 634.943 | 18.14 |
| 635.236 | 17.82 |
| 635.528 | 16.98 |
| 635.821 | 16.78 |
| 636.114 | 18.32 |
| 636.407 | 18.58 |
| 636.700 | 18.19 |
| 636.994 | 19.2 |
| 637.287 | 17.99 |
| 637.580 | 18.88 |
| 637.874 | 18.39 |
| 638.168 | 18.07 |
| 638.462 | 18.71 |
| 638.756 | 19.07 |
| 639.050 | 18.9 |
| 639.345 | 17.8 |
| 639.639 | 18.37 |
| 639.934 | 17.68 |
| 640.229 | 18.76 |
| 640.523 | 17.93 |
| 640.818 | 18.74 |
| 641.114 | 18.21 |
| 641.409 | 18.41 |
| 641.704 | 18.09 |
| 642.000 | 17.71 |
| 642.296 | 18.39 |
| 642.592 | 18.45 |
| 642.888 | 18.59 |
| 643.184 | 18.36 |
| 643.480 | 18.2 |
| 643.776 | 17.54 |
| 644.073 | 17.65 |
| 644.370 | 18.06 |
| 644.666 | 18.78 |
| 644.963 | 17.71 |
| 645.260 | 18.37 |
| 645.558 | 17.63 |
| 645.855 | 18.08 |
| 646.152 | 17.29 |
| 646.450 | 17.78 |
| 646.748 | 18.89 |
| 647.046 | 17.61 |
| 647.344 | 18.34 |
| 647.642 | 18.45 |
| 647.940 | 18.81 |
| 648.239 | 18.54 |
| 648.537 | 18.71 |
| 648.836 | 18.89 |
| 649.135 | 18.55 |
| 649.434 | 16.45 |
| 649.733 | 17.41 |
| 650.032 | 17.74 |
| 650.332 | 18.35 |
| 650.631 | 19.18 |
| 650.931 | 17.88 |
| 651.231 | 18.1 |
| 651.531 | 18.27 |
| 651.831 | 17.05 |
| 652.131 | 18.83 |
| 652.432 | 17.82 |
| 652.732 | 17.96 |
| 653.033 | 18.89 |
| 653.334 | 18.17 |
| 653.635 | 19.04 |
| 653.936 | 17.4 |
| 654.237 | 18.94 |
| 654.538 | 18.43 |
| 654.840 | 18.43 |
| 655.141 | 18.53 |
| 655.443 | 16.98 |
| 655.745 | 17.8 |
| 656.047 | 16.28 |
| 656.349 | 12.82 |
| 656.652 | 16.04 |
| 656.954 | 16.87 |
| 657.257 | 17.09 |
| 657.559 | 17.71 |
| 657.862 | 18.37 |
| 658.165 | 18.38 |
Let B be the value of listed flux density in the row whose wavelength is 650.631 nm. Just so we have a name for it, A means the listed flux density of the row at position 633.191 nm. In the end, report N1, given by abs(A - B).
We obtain 0.5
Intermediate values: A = 18.66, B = 19.18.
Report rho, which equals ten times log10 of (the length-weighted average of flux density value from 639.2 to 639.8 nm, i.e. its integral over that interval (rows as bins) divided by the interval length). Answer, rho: 12.57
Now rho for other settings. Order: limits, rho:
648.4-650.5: 12.56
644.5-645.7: 12.58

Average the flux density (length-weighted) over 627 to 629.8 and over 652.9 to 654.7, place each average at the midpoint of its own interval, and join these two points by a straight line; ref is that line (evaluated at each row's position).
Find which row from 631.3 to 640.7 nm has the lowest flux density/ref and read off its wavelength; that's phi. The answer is 635.821 nm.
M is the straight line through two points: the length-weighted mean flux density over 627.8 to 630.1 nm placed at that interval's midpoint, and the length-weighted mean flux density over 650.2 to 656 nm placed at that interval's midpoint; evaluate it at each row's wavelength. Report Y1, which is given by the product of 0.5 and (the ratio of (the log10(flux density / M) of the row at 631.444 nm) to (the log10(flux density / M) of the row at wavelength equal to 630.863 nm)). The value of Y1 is 9.2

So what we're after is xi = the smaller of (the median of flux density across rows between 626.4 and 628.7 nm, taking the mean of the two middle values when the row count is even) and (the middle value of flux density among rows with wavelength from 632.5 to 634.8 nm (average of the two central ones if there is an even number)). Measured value 18.6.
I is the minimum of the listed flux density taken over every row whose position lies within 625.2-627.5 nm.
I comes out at 17.76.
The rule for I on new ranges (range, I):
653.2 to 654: 17.4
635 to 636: 16.78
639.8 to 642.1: 17.68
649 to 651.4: 16.45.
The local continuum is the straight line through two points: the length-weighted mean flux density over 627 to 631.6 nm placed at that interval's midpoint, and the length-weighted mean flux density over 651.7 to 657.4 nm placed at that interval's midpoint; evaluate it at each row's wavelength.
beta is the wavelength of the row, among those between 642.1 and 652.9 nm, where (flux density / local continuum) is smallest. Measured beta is 649.434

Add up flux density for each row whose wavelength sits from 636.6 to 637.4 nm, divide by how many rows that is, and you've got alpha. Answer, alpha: 18.5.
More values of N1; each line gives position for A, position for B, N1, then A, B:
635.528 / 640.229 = 1.8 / 16.98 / 18.76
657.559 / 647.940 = 1.1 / 17.71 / 18.81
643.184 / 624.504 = 0.5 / 18.36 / 17.88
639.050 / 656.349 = 6.1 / 18.9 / 12.82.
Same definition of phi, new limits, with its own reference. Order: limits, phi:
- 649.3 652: 649.434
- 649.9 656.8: 656.349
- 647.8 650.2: 649.434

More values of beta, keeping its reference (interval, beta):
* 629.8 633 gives 630.282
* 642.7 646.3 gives 646.152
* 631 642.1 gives 635.821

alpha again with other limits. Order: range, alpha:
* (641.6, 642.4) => 18.1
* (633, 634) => 18.5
